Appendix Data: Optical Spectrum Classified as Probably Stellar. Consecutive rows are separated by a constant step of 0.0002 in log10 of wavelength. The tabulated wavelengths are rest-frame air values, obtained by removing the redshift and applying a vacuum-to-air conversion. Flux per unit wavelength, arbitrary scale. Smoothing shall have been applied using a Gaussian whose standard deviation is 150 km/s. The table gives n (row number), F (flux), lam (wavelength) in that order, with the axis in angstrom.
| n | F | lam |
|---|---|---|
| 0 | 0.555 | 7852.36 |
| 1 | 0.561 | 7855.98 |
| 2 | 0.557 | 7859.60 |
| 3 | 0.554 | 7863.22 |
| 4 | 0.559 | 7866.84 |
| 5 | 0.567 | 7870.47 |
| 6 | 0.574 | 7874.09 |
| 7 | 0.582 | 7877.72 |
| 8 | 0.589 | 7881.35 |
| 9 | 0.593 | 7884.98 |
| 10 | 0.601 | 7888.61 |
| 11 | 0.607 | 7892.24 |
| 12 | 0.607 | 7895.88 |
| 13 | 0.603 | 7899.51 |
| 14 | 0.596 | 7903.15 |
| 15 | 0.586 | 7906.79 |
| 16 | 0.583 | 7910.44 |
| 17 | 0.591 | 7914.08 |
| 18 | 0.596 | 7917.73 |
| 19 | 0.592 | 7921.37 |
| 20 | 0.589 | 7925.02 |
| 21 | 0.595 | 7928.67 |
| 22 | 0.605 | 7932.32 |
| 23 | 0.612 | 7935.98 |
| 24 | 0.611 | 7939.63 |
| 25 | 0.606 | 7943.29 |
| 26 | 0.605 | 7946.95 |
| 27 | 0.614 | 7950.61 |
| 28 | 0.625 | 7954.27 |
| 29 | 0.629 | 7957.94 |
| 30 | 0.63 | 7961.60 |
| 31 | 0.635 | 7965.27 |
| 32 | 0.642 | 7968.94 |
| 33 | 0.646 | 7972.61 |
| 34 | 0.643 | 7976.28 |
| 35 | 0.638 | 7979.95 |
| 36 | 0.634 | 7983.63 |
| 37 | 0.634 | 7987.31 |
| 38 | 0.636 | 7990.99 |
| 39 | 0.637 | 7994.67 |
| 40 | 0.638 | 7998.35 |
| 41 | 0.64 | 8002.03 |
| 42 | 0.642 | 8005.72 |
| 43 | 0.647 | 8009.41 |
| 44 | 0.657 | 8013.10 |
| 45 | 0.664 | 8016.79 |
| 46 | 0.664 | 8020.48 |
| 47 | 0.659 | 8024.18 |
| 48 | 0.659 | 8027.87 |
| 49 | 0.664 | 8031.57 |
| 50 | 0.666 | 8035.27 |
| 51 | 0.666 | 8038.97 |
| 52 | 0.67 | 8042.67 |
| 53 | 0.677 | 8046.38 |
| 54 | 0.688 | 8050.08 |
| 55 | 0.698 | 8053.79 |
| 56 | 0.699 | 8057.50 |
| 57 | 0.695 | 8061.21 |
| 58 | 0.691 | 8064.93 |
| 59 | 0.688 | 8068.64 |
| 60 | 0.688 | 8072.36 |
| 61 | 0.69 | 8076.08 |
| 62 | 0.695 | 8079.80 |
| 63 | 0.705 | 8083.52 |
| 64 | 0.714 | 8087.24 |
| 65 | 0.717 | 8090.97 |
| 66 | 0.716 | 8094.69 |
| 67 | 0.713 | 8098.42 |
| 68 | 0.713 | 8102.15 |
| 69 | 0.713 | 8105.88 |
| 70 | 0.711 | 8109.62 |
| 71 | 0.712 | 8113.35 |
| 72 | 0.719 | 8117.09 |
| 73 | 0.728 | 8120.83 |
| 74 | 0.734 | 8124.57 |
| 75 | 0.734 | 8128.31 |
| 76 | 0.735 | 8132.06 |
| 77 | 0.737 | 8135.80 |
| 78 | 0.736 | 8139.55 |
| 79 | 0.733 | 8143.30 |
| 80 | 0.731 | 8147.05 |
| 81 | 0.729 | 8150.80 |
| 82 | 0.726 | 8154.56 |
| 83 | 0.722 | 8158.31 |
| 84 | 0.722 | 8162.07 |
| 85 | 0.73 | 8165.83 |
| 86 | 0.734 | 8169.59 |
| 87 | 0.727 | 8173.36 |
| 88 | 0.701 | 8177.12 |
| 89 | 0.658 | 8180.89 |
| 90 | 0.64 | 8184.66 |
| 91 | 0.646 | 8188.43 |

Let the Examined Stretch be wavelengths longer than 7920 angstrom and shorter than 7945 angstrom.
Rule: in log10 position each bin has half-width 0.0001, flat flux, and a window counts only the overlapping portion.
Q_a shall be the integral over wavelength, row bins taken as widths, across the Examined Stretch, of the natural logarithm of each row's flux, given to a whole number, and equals -13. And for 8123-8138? -5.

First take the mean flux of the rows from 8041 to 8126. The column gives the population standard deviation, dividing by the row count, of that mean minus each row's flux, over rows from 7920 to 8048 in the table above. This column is 0.024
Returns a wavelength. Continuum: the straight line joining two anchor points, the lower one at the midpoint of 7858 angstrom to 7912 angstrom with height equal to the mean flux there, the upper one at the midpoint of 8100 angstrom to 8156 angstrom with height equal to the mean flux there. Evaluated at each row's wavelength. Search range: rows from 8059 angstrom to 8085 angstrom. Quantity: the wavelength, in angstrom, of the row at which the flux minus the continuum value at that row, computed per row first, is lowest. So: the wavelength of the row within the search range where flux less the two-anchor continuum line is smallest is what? 8076.08 angstrom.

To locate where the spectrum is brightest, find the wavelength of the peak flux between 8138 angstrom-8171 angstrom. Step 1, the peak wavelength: 8139.55 angstrom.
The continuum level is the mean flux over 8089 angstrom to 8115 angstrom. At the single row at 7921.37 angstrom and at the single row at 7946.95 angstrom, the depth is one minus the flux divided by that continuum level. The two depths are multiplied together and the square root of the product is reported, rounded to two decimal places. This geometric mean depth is 0.16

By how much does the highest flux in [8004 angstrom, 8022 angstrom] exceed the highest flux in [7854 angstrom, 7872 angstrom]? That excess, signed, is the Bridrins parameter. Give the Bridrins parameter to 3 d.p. 0.097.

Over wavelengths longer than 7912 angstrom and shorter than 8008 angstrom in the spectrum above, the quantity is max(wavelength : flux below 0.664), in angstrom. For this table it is 8005.72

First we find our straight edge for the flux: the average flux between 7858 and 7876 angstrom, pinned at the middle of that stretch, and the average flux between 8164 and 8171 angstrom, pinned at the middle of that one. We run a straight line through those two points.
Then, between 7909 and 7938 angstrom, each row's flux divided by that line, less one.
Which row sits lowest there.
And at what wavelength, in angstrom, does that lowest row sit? 7925.02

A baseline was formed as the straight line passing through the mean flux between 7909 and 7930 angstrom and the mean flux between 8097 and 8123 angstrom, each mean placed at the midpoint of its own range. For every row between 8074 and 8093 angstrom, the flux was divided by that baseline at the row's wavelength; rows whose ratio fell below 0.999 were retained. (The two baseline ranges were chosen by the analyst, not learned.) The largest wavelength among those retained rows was 8079.80 angstrom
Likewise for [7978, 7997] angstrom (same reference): 7994.67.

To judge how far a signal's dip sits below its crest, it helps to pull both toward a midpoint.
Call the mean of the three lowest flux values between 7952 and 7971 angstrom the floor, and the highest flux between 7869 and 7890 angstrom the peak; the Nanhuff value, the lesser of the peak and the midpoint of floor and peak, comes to 0.601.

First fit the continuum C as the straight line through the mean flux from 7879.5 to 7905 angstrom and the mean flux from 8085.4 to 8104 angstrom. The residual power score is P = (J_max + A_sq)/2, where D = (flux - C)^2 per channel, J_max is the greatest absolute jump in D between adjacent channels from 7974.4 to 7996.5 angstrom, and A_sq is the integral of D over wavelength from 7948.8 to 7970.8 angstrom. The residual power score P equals 0.0012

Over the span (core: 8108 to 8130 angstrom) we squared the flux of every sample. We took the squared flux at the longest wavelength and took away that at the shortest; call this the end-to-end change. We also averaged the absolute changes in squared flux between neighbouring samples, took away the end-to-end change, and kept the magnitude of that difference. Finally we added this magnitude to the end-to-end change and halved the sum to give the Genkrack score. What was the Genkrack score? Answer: 0.030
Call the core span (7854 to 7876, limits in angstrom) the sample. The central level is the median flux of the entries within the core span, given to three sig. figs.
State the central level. 0.560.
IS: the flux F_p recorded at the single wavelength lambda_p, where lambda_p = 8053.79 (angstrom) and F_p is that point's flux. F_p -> 0.698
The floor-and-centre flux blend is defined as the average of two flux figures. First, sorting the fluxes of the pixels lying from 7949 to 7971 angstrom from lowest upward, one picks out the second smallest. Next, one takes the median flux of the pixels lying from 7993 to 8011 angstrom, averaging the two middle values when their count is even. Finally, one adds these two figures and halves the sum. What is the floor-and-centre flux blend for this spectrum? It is 0.63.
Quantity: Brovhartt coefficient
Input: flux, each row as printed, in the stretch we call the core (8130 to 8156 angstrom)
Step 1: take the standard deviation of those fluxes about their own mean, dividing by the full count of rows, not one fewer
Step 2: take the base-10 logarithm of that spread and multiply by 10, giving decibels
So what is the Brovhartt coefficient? -24.3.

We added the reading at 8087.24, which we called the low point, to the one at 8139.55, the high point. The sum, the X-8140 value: 1.45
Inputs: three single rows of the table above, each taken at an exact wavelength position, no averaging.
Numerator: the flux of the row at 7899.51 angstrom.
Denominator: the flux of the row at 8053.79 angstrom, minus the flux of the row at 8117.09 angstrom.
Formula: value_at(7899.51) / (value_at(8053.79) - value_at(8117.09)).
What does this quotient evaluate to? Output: -29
